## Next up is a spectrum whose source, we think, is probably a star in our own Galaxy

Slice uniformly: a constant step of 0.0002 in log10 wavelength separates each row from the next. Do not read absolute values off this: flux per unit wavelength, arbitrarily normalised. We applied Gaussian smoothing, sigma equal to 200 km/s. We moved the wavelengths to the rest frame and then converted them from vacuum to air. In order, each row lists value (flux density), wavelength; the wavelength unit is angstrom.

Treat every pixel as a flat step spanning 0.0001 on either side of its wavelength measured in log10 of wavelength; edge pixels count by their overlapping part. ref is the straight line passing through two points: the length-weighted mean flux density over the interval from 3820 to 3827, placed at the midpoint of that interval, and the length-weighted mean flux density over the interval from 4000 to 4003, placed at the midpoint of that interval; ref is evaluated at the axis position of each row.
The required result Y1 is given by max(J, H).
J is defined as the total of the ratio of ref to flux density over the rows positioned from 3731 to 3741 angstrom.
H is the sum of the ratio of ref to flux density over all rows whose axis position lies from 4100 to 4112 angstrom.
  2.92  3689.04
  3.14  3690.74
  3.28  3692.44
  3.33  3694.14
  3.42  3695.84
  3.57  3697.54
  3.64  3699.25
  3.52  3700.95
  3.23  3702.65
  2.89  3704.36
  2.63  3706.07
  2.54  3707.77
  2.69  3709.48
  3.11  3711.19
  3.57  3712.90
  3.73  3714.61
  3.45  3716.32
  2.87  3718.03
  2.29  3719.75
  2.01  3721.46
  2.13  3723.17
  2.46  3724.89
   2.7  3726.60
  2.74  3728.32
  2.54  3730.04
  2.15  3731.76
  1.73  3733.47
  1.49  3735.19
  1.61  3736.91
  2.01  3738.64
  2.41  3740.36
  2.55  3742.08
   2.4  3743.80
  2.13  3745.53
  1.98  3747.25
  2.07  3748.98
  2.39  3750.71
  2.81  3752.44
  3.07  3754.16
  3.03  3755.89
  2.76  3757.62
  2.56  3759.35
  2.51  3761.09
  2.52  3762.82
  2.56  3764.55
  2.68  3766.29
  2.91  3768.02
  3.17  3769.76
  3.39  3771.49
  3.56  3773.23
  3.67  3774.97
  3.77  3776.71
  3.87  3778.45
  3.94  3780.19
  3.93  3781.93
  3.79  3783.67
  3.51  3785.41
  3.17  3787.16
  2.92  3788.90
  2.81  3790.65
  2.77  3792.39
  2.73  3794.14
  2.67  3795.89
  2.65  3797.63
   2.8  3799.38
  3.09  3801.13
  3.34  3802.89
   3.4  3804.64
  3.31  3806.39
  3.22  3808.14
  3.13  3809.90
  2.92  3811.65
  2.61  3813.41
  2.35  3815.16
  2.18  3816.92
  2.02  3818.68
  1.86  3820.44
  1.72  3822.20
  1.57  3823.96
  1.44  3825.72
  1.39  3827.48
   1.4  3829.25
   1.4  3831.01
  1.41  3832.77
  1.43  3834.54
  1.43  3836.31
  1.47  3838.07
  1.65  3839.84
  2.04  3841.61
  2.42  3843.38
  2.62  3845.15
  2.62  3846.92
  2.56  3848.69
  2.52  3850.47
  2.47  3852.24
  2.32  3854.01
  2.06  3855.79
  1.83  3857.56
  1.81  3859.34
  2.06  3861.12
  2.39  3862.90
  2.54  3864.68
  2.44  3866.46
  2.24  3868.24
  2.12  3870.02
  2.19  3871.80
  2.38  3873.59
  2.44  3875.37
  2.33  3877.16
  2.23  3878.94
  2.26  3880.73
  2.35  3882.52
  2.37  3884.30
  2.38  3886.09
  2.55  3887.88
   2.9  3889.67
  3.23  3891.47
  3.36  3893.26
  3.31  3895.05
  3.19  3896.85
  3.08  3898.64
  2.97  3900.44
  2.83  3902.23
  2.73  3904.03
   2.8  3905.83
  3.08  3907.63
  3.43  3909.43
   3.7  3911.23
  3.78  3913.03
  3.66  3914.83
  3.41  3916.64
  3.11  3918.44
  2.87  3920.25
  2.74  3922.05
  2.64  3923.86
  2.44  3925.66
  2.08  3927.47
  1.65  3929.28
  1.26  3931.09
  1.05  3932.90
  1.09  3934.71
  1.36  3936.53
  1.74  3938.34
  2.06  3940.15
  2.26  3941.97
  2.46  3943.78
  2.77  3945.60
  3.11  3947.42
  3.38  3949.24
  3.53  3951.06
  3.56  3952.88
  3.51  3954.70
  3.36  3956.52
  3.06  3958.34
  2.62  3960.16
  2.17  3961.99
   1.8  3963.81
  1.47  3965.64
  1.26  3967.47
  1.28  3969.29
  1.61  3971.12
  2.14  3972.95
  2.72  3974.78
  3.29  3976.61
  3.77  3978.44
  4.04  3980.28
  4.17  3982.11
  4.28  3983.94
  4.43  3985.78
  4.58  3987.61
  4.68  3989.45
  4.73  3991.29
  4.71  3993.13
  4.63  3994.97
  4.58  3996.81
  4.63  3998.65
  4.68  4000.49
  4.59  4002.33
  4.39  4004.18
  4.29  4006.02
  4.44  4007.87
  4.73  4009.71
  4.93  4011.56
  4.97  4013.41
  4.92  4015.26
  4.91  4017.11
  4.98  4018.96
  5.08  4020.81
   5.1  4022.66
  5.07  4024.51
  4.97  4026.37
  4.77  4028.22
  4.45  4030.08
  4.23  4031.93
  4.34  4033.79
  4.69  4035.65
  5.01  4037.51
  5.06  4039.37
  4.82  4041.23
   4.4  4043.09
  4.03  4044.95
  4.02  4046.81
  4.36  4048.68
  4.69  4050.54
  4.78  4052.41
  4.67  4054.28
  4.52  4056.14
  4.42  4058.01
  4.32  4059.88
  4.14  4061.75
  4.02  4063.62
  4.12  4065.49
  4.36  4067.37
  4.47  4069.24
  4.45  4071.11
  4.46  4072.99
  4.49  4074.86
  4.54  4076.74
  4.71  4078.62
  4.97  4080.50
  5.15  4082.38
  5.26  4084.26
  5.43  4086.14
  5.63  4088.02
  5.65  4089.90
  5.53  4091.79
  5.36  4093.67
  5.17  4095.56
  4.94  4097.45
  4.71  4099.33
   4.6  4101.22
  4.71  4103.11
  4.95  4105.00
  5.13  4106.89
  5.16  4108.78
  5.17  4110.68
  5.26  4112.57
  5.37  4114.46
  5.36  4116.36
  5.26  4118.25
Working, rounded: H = 7.8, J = 0.4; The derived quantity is 7.8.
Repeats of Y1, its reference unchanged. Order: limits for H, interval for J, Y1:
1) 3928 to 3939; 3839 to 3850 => 16.0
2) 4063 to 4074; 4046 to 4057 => 8.0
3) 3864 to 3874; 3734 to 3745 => 6.2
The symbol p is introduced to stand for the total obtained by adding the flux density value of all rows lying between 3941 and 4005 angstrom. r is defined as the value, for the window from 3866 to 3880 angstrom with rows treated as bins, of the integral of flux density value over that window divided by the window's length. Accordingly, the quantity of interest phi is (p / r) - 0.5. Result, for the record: 51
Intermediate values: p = 118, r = 2.3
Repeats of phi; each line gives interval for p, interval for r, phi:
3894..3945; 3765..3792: 21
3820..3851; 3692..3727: 10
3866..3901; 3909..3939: 21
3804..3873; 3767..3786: 23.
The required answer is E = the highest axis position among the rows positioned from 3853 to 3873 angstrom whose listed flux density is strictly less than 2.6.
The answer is 3871.80 angstrom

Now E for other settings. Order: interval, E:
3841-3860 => 3859.34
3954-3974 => 3972.95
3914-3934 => 3932.90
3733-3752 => 3750.71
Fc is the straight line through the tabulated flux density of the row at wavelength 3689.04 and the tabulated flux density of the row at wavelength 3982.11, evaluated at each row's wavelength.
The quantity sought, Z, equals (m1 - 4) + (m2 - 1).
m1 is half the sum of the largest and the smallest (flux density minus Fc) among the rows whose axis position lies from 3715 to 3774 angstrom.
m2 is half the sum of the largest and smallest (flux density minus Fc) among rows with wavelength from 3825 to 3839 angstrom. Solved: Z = -7.70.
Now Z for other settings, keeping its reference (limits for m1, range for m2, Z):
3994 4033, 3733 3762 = -5.58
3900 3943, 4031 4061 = -6.39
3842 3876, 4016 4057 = -6.24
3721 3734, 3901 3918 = -6.46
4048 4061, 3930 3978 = -6.63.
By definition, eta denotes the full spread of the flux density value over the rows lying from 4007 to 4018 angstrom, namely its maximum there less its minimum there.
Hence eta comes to 0.53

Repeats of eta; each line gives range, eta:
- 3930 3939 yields 0.69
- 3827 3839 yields 0.08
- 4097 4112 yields 0.57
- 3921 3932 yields 1.48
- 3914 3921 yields 0.79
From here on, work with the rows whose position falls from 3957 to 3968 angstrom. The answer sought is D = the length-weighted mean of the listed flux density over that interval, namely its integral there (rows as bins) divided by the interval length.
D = 2.14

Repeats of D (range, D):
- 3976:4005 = 4.40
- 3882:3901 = 2.89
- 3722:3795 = 2.76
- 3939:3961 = 2.96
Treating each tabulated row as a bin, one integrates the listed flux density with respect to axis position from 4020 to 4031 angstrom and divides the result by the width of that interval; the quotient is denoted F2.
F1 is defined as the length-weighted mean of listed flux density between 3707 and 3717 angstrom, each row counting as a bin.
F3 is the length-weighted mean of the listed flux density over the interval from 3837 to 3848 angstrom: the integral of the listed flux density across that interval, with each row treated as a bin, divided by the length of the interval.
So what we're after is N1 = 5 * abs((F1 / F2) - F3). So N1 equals 7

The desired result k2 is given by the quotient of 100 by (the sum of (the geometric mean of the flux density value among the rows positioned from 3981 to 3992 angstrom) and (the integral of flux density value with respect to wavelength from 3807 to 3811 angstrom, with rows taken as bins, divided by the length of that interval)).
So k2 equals 13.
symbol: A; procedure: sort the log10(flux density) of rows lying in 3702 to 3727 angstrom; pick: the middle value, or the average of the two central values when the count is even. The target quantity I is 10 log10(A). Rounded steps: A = 0.43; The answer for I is -3.65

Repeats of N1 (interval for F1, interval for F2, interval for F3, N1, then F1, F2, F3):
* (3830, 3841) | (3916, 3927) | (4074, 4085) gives 22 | 1.5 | 2.8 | 4.8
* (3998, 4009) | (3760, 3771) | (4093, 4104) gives 16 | 4.5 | 2.7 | 4.9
